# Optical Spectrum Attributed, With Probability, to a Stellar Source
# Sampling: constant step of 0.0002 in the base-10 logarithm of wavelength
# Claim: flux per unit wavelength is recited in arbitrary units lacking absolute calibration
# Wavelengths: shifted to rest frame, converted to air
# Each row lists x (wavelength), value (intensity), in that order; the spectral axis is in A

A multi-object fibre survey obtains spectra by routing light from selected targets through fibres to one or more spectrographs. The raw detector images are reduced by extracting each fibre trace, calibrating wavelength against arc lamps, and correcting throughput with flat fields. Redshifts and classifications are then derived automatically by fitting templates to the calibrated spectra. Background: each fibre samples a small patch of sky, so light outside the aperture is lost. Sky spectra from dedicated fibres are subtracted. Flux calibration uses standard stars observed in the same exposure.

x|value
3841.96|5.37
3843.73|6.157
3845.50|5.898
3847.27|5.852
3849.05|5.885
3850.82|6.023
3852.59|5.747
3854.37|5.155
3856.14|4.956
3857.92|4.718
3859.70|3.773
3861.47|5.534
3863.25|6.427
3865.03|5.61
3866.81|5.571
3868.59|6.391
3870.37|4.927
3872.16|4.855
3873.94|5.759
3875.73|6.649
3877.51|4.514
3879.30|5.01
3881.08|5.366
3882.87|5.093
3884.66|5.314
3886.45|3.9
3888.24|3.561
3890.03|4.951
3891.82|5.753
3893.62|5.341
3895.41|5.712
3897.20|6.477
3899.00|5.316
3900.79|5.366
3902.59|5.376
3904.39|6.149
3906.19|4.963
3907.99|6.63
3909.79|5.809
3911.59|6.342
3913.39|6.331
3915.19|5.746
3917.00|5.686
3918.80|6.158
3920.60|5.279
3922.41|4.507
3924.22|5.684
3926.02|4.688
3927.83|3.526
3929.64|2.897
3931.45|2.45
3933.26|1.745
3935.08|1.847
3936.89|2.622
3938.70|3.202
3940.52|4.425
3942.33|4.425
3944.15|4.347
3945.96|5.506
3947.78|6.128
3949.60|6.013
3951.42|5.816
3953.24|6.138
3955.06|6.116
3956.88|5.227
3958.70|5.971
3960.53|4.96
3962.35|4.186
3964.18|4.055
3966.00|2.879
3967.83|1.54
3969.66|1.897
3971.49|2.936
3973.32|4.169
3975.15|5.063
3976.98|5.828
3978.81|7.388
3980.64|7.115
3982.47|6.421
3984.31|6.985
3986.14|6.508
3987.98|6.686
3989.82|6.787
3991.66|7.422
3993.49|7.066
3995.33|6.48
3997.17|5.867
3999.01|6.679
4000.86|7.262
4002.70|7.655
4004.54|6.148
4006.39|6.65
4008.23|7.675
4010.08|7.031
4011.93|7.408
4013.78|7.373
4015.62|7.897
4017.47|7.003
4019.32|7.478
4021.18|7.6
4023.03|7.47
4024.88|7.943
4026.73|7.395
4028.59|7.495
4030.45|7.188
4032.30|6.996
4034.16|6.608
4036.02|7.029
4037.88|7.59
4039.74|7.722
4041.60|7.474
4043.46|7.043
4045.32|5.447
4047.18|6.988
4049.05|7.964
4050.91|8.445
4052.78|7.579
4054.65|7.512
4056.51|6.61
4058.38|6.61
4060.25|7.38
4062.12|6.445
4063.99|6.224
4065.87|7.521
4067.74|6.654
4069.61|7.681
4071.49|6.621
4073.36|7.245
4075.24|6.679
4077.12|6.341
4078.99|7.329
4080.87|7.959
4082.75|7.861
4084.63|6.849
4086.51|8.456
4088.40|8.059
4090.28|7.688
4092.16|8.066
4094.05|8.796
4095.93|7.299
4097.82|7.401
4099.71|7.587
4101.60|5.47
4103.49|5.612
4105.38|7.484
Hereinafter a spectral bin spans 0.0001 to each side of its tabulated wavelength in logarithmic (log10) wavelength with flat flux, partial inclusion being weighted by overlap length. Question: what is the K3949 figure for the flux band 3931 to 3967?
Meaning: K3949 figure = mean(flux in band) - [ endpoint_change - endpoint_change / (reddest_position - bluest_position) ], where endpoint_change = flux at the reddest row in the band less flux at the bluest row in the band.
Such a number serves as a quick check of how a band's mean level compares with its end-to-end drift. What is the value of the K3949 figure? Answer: 4.0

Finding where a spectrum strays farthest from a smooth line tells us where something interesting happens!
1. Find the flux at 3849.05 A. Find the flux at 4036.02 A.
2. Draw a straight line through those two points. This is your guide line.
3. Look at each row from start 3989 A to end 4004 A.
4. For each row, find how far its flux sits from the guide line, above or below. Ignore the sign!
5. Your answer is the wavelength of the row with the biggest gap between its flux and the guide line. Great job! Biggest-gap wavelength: 3997.17 A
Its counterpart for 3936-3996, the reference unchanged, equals 3967.83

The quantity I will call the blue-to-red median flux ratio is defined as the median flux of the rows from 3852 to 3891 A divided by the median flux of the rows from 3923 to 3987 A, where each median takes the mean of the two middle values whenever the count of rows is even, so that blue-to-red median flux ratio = 1.09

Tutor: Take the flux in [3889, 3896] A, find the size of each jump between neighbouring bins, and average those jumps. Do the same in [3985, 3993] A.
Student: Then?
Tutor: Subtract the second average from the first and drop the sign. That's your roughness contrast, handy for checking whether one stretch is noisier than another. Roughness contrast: 0.22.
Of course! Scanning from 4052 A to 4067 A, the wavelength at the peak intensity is 4052.78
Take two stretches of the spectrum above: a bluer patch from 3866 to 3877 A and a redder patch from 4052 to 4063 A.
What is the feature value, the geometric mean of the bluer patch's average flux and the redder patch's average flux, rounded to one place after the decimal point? 6.3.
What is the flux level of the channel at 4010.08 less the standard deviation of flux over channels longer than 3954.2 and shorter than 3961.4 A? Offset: 6.5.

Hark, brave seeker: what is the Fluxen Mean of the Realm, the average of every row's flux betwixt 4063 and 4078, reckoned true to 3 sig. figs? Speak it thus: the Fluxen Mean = 6.87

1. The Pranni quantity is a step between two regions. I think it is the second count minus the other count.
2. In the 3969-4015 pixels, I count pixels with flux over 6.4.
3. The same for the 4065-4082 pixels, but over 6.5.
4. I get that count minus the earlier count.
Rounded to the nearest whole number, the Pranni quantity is -10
